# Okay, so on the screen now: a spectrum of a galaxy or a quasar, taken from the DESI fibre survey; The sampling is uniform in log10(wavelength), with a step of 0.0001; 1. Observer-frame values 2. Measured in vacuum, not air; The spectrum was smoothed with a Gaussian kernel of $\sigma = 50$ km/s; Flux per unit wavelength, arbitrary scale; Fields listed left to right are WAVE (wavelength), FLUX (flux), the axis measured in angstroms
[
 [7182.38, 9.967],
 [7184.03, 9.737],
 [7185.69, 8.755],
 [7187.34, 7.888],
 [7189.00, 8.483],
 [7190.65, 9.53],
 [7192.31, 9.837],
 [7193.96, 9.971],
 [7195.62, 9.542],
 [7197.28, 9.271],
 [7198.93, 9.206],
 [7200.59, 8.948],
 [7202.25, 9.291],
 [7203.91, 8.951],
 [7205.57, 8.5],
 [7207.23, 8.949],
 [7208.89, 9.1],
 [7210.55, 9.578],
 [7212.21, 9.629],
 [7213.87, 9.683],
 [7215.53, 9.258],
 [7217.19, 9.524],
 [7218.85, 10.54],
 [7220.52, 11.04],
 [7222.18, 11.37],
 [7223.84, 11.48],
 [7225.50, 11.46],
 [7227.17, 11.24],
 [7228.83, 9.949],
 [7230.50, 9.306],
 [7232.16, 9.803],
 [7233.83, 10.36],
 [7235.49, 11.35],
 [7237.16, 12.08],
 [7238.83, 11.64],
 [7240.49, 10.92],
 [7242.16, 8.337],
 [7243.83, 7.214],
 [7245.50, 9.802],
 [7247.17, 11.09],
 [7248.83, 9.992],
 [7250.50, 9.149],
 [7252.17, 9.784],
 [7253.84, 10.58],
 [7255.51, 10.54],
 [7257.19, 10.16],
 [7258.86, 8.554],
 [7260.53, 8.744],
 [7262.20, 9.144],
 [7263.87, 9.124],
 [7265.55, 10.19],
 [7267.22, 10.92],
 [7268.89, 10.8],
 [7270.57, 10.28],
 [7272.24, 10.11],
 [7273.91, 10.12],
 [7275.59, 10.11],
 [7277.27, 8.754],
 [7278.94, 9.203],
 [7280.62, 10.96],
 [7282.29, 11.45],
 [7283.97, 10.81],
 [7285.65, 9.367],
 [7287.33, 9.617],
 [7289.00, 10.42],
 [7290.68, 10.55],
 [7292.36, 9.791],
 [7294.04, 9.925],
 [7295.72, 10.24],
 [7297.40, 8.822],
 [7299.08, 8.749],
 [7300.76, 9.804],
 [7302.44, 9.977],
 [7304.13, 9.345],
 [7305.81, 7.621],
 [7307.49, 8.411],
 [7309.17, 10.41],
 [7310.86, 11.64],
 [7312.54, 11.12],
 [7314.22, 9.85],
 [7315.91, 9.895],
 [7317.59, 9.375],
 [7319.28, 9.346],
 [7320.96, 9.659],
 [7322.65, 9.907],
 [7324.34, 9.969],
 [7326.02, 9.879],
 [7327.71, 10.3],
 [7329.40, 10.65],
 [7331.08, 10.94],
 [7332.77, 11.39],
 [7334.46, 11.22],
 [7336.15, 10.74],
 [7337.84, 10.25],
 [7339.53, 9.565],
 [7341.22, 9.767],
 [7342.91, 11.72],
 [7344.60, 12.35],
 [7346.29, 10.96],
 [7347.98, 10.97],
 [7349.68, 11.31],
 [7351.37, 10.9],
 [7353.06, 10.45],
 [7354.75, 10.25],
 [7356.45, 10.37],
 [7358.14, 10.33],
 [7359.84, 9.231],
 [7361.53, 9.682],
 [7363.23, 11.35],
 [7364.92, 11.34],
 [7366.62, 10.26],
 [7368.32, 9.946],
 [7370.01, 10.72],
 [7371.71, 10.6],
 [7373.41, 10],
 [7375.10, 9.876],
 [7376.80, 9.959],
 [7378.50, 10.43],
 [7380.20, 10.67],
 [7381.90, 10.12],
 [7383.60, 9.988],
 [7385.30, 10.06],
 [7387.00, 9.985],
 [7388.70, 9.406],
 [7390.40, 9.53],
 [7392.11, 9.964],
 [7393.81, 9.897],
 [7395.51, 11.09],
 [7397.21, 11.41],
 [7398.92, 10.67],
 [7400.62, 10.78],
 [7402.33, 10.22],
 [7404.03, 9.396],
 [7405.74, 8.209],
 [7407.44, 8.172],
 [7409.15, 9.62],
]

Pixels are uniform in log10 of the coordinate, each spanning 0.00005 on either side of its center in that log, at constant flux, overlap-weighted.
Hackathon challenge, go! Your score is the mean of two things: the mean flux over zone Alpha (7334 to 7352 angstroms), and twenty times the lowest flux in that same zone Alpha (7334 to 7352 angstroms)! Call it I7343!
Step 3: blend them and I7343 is 101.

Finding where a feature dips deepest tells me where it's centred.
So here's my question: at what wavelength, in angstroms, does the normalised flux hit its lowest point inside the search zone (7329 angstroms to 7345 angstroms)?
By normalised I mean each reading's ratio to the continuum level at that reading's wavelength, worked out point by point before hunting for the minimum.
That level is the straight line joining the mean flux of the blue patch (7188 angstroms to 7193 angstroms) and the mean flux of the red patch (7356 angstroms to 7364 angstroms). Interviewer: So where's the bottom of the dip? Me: 7339.53 angstroms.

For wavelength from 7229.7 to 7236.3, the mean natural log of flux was 2.32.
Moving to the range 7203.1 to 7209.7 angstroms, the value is 2.18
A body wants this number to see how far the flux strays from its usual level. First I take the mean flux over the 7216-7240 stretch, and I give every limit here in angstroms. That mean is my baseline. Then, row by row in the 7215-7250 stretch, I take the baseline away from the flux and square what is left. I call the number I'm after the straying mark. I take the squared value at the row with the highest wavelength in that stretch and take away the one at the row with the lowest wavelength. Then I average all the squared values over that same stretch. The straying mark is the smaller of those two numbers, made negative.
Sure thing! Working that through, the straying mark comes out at 1.7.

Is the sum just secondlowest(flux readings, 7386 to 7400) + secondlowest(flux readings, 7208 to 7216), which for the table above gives 18.8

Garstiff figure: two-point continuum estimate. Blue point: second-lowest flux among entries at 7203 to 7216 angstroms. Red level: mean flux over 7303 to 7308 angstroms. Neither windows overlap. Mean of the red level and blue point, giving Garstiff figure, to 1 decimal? 8.7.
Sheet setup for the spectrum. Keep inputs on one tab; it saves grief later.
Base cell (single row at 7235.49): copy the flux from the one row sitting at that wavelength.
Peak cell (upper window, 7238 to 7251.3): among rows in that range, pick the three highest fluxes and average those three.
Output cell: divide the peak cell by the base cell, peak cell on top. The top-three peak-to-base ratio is 0.99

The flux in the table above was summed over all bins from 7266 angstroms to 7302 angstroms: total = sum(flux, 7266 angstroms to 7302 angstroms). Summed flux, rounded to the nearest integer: 211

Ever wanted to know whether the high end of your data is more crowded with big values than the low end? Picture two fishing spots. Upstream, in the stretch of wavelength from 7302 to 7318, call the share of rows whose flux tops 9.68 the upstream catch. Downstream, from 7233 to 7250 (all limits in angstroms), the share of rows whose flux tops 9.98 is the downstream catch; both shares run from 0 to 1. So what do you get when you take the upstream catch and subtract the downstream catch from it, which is -0.1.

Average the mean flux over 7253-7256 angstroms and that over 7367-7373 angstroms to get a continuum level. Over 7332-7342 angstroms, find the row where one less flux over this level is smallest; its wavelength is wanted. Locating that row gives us 7332.77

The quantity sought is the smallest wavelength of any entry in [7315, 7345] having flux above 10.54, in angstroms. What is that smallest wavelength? 7329.40 angstroms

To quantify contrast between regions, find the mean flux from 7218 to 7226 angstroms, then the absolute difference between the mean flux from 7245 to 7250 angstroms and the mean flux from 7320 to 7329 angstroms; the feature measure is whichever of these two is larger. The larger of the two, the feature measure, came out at 11.2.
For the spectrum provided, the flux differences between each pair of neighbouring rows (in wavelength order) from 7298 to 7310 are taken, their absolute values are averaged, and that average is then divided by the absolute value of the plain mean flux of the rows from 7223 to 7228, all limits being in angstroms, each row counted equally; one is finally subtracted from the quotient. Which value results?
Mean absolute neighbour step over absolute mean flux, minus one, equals -0.907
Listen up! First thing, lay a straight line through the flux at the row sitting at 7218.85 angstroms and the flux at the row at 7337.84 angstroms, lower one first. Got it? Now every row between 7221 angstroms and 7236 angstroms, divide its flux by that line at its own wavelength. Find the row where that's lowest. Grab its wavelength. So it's 7230.50 angstroms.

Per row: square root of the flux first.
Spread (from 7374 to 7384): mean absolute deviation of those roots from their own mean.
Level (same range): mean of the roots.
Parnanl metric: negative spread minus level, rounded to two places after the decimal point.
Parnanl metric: -3.23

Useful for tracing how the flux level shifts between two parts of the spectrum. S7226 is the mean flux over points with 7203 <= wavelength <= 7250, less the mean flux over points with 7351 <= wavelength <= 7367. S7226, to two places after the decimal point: -0.34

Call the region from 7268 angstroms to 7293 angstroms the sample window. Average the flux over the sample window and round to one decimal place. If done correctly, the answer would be 10.2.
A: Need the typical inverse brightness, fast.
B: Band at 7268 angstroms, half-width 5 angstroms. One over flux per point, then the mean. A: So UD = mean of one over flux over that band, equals 0.098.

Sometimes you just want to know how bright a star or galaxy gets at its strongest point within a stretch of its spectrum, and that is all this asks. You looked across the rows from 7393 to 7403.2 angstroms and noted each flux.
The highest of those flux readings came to 11.41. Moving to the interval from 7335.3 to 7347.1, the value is 12.35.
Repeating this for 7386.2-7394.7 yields 9.985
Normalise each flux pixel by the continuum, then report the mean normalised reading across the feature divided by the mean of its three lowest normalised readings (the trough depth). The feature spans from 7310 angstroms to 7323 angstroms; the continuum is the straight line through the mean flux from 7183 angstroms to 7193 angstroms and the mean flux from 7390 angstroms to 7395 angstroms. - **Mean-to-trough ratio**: 1.07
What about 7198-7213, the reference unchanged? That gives 1.04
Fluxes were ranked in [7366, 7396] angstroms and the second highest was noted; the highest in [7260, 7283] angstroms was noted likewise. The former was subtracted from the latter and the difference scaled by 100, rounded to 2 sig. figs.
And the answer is 73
